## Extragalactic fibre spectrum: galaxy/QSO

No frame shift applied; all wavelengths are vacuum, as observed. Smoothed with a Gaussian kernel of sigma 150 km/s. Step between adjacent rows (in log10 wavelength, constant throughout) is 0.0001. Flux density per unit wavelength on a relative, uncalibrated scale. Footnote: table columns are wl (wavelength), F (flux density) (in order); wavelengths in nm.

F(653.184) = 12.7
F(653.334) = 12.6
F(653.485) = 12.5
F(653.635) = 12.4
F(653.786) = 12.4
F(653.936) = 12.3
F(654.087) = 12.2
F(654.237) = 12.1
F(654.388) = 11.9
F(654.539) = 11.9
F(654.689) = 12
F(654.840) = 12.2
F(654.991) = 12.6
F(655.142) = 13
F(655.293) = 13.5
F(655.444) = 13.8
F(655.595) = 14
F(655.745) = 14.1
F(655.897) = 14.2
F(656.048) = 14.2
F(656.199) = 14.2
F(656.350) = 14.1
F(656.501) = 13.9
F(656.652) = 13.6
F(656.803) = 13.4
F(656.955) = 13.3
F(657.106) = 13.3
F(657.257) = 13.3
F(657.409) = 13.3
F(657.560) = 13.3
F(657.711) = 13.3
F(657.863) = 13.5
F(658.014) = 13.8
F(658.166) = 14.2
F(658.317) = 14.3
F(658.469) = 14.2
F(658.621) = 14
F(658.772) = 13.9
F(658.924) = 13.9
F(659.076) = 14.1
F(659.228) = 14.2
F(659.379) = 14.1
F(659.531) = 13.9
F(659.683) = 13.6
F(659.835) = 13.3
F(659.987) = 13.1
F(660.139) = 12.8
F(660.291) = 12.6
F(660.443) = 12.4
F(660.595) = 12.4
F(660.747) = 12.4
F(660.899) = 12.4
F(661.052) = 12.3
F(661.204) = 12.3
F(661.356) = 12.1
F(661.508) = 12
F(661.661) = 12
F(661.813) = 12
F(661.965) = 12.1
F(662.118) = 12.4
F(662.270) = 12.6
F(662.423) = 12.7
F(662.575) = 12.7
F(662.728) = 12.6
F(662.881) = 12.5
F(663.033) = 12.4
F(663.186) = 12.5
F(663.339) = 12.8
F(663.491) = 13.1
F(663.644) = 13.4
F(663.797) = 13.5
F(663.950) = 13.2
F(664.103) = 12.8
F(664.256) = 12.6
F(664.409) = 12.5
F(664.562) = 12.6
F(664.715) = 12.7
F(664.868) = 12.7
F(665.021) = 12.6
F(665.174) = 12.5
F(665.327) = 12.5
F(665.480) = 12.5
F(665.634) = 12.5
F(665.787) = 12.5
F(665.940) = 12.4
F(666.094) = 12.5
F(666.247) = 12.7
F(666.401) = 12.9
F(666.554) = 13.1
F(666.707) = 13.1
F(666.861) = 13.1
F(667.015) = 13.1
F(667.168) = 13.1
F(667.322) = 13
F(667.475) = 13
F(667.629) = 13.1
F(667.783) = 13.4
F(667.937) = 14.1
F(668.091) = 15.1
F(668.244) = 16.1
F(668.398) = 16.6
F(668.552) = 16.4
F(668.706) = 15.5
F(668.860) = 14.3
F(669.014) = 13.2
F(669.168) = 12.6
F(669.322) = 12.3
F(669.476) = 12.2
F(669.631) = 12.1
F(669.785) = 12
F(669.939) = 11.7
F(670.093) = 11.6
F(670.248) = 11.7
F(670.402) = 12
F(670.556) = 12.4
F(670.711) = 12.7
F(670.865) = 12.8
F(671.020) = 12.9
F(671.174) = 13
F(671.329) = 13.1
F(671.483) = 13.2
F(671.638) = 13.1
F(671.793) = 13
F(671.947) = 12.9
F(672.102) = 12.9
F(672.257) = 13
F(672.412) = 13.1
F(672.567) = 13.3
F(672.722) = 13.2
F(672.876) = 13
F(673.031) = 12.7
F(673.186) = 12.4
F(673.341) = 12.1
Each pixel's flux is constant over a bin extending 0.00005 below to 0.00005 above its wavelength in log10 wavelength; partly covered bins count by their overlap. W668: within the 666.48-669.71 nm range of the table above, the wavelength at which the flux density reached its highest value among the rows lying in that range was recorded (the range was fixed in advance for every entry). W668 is 668.398 nm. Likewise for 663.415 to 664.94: 663.797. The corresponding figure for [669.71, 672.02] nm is 671.483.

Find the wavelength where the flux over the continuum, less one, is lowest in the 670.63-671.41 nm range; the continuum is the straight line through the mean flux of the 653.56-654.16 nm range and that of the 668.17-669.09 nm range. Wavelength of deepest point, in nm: 670.711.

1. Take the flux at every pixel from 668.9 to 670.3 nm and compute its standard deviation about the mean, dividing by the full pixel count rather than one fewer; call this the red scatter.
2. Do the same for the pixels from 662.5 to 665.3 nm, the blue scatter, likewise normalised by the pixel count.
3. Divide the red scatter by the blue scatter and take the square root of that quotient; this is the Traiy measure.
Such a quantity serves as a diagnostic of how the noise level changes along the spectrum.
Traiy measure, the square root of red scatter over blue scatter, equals 1.23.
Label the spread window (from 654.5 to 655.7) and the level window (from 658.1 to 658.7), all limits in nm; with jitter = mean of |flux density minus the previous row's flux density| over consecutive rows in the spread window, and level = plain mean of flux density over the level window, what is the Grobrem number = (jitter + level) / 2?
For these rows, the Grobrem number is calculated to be 7.2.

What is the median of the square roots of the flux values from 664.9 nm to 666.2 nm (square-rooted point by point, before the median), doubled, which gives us 7.07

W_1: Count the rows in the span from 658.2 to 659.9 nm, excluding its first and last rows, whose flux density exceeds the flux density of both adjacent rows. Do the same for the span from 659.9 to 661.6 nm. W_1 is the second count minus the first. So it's -1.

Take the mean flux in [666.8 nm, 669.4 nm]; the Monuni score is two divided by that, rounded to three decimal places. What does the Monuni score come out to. 0.143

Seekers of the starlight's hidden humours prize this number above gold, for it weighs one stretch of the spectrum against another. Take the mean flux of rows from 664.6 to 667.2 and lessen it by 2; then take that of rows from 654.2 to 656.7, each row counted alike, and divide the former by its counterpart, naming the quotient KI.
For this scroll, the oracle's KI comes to 0.81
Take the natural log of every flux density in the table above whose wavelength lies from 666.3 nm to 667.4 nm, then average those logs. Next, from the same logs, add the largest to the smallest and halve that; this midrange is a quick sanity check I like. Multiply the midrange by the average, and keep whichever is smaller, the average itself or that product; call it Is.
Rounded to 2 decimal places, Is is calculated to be 2.57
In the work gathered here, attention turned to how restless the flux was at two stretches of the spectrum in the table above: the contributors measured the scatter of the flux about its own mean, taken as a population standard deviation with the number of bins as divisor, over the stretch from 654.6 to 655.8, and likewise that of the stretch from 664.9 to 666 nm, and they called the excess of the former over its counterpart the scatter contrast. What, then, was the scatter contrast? 0.7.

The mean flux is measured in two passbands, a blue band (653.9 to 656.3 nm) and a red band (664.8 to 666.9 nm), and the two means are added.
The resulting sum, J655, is 25.7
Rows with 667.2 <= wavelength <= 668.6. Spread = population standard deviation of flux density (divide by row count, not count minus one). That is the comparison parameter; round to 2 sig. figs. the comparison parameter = 1.4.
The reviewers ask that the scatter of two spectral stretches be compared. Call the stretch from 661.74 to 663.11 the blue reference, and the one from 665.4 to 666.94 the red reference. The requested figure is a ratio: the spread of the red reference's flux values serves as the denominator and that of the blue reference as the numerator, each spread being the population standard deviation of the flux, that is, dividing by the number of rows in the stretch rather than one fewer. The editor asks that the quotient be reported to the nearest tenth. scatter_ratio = 0.9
